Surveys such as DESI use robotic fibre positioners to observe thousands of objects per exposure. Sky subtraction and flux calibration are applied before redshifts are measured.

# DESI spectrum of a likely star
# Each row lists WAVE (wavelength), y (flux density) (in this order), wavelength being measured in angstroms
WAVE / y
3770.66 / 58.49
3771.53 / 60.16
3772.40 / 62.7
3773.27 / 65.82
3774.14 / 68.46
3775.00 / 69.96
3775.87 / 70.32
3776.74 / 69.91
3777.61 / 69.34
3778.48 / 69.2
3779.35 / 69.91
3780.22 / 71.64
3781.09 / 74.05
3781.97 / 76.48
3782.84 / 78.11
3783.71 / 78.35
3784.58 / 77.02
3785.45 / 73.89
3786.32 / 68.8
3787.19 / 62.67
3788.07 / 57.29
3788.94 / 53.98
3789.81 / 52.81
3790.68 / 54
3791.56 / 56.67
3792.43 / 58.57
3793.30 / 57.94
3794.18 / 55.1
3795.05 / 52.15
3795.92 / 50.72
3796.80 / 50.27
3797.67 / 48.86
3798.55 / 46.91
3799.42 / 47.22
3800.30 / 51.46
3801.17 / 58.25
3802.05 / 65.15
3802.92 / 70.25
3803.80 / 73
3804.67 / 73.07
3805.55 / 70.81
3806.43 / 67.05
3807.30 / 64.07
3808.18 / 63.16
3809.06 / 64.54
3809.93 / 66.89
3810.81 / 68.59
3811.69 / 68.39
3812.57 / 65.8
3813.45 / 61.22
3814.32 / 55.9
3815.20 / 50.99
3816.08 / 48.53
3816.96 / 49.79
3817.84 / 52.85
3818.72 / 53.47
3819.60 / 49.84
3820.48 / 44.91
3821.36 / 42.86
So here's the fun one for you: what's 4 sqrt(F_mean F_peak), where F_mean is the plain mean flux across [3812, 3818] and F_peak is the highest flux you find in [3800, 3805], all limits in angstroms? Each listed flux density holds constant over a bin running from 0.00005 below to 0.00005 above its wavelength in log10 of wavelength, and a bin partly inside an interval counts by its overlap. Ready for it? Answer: 254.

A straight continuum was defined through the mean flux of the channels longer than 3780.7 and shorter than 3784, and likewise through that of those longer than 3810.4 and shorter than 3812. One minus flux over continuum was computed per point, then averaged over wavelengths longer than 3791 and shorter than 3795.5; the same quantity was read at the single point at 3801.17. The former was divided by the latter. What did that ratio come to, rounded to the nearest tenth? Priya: 1.3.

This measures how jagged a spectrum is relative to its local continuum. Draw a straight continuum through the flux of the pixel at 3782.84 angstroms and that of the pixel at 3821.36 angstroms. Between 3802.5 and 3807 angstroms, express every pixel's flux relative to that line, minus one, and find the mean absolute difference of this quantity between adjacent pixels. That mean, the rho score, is 0.038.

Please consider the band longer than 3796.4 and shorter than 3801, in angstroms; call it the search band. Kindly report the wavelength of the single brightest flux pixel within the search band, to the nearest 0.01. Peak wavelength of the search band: 3800.30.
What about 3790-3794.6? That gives 3792.43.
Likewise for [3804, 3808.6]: 3804.67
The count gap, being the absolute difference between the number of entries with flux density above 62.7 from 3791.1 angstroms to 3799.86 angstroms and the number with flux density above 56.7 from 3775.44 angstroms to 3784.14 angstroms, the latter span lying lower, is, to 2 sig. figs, 10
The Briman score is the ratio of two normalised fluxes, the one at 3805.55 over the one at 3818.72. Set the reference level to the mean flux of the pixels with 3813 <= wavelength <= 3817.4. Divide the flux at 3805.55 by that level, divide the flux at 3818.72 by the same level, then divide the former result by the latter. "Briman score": 1.32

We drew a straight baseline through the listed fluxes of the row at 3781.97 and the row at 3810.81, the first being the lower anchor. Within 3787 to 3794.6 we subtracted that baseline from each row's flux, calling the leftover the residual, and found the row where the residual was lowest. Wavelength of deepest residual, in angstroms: 3789.81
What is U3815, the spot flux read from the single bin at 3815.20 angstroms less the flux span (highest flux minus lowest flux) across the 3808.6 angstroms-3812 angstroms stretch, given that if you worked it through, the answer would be 47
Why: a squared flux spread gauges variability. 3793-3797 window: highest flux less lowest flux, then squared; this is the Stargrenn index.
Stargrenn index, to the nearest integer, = 59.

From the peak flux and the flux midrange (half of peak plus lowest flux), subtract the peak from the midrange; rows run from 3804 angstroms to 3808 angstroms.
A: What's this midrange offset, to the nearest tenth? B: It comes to -4.5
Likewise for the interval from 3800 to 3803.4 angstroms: -9.4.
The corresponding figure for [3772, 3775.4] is -3.6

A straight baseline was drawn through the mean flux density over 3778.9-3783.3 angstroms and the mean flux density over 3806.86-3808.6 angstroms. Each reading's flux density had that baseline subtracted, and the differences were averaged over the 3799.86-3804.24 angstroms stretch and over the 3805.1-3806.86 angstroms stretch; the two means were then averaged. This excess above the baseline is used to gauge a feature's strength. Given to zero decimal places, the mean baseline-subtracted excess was 1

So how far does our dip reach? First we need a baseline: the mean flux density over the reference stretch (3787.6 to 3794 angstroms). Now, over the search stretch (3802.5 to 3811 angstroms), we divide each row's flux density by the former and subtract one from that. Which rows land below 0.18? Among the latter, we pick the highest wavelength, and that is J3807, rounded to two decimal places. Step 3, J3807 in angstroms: 3809.06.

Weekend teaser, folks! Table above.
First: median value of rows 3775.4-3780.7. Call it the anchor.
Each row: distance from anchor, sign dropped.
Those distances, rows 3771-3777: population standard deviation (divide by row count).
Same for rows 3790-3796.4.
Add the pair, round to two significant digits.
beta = 6.3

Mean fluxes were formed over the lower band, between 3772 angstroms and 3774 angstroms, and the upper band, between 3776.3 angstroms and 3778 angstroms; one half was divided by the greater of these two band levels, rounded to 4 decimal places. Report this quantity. 0.0072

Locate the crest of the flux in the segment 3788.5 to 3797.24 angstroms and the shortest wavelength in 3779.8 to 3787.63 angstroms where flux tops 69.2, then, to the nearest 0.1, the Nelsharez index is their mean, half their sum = 3786.3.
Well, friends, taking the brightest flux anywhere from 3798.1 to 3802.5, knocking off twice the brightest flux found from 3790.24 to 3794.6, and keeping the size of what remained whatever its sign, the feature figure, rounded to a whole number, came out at 52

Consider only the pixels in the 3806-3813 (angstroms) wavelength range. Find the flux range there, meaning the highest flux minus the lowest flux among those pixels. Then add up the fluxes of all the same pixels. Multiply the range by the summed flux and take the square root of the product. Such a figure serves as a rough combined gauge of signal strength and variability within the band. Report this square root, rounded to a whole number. 54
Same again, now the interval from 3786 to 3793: 86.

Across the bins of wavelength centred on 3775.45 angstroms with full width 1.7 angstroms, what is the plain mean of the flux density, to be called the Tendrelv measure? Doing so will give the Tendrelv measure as 70.1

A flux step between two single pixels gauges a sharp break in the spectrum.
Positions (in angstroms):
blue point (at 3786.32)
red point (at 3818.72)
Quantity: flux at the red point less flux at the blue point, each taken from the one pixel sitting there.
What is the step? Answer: -15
